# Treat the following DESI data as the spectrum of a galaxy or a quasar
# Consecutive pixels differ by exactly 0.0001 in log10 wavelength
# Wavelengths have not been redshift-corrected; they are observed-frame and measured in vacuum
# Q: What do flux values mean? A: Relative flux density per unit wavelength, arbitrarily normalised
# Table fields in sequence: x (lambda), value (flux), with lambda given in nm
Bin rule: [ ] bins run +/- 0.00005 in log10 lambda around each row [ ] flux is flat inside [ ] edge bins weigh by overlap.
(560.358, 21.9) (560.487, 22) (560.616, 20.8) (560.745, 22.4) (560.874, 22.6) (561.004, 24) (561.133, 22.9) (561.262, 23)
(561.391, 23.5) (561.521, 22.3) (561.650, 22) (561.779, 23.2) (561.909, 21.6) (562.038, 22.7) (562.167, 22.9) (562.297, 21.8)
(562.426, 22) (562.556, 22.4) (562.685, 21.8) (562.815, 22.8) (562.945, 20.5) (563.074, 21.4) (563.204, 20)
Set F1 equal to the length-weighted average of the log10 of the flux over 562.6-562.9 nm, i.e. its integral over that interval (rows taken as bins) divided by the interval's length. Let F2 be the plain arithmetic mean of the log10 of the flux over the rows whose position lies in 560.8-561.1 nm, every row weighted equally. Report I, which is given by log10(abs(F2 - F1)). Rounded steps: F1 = 1.34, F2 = 1.37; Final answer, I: -1.65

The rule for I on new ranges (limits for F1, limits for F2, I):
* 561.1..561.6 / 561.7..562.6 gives -1.99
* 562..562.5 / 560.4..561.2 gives -2.65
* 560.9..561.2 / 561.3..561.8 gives -2.04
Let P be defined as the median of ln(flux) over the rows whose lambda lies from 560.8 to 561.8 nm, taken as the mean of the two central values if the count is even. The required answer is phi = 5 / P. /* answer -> 1.60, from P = 3.13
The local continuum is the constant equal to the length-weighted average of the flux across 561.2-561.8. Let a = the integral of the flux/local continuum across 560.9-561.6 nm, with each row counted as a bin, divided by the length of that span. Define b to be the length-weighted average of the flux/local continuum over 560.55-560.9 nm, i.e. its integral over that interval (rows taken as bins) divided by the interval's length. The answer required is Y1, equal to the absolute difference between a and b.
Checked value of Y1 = 0.05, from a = 1.01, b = 0.96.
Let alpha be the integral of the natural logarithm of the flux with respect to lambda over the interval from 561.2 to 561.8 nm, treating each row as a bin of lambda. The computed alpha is 1.88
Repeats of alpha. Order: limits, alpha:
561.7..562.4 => 2.18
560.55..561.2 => 2.02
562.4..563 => 1.85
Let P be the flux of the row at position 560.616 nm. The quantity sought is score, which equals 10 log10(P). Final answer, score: 13.2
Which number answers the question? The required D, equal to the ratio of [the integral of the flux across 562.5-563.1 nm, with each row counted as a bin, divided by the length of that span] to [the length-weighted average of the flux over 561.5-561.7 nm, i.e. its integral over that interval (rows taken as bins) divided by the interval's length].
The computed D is 0.98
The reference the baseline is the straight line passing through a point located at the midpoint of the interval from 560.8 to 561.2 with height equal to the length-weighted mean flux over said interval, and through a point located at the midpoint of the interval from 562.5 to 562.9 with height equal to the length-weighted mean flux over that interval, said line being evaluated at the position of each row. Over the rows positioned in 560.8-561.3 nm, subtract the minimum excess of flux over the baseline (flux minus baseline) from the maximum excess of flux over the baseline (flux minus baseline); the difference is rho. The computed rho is 1.47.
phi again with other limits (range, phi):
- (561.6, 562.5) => 1.62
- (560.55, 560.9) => 1.61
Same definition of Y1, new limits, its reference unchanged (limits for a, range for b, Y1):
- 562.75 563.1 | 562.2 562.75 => 0.02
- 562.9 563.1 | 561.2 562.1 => 0.07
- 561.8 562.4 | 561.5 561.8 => 0.01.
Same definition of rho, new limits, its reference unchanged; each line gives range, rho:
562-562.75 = 1.03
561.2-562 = 1.62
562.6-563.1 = 2.23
